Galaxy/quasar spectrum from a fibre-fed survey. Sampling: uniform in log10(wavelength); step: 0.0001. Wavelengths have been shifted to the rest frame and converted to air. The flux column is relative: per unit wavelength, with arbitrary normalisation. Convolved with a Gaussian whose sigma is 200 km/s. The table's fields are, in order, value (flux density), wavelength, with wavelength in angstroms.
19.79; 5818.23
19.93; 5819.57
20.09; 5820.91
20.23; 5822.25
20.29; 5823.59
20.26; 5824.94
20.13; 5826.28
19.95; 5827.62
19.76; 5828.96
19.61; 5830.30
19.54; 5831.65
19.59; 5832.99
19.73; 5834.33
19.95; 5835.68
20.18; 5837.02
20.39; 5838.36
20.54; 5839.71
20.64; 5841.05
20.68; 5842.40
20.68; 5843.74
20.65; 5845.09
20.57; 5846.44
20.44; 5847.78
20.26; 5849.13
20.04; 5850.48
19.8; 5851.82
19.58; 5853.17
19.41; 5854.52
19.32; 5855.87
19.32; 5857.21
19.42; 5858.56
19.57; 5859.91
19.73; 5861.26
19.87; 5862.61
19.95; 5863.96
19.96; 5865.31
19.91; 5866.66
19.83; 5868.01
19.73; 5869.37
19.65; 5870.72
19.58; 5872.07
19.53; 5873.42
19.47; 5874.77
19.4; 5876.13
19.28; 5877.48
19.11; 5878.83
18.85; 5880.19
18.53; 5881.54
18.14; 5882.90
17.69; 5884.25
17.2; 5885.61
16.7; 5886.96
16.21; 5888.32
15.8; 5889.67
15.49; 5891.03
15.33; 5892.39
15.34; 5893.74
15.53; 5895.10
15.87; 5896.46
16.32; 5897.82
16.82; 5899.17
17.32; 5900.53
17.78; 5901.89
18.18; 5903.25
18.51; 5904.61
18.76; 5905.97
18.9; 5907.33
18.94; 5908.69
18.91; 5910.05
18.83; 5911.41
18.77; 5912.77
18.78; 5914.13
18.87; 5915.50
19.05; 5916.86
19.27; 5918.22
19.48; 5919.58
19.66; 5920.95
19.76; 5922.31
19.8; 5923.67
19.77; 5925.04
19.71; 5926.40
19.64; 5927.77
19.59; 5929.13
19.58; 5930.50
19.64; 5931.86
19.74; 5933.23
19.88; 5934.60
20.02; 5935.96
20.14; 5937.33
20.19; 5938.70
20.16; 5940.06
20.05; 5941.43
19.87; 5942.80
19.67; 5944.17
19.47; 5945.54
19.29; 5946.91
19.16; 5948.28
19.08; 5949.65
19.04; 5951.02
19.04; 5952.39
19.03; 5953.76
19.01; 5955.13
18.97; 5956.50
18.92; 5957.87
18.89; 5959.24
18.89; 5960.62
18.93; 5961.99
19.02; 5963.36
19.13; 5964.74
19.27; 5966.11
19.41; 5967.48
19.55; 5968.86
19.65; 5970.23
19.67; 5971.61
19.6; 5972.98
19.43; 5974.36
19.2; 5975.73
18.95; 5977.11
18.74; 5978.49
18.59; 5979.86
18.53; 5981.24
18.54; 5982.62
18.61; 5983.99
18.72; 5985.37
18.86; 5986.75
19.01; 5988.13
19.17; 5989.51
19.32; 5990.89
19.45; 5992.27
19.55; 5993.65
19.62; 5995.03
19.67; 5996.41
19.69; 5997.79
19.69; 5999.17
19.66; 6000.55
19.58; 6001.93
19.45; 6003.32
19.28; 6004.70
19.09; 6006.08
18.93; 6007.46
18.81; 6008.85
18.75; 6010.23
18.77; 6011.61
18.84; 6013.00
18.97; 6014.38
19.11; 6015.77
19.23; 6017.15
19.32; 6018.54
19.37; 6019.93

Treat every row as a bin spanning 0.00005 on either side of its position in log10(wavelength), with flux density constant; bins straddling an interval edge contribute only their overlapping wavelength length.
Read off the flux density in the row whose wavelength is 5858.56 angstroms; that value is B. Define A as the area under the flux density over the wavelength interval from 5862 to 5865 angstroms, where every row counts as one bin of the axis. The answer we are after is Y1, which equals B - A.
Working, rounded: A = 60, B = 19.42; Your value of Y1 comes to -40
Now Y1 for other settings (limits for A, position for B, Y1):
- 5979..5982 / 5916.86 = -37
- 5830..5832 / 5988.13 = -20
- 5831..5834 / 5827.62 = -39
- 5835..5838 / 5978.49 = -42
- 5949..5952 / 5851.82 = -37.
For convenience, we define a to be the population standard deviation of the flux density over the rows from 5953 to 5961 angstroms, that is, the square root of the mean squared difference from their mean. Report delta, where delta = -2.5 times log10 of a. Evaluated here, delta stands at 3.1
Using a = 0.1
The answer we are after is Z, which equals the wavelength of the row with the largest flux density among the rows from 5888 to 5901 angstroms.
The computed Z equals 5900.53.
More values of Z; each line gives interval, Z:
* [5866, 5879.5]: 5866.66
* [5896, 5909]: 5908.69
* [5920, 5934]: 5923.67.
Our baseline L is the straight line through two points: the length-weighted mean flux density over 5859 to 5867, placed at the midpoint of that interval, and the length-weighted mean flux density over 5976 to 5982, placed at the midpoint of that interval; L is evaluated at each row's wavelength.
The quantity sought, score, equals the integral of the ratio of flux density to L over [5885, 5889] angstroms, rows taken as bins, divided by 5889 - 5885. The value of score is 0.85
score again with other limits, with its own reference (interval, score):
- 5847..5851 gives 1.02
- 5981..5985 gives 1.00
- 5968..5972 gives 1.04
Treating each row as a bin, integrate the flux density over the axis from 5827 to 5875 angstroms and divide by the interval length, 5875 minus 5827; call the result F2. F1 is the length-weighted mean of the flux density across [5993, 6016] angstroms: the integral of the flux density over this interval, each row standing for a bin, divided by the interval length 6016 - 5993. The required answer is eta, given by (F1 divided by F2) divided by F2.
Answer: 0.0486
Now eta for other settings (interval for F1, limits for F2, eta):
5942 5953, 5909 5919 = 0.0539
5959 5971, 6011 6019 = 0.0530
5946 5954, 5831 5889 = 0.0503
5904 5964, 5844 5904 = 0.0561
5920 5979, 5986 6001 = 0.0516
